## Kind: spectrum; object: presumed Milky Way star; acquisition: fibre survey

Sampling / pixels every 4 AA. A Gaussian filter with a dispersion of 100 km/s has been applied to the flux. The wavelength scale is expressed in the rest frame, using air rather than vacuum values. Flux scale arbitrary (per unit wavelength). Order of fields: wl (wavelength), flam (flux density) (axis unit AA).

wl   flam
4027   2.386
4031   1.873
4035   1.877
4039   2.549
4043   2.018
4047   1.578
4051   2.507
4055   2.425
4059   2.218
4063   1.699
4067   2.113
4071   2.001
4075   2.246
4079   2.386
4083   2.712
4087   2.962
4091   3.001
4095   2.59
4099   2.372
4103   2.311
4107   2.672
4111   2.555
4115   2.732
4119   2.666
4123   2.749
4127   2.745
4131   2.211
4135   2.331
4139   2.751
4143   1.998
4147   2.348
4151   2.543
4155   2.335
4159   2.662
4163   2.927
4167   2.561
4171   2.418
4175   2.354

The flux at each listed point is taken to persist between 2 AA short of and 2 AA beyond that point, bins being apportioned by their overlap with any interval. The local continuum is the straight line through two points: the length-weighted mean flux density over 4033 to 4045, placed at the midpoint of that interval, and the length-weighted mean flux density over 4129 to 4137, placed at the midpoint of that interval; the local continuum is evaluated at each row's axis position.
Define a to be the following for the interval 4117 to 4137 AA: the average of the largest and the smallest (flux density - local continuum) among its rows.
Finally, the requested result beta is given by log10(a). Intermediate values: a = 0.22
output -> -0.7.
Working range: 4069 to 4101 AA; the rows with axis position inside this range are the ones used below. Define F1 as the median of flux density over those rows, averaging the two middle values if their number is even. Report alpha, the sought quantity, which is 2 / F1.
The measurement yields 0.80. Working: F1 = 2.49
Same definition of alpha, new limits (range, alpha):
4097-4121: 0.77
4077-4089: 0.74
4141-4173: 0.81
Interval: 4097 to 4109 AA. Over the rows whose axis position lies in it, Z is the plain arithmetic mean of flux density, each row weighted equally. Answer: 2.45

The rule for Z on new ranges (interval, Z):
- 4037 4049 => 2.05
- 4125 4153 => 2.42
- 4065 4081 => 2.19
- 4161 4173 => 2.64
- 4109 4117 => 2.64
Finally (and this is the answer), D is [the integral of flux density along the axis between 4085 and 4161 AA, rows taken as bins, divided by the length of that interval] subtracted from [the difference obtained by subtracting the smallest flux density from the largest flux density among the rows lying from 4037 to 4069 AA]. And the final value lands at -1.58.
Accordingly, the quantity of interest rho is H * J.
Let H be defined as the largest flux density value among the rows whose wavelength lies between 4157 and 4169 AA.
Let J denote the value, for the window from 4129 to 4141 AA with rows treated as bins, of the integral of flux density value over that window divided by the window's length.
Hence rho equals 7.12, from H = 2.927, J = 2.43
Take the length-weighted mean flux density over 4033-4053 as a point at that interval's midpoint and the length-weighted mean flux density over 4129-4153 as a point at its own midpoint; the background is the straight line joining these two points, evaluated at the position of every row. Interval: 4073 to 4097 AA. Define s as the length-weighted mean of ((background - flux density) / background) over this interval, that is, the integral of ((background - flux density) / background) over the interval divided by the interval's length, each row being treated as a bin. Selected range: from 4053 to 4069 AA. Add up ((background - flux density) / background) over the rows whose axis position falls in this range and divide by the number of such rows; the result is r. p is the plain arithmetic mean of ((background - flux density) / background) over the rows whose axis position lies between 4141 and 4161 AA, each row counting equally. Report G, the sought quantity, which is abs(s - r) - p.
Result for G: 0.21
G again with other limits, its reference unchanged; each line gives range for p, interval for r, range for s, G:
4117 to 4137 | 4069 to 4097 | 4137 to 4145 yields 0.24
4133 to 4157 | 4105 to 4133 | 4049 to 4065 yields 0.11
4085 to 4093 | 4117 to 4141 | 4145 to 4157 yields 0.44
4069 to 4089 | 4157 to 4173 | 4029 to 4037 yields 0.30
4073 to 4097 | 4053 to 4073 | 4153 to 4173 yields 0.29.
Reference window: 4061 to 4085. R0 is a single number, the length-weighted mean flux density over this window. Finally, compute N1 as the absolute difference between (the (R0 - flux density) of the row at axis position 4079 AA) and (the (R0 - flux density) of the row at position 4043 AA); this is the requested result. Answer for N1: 0.37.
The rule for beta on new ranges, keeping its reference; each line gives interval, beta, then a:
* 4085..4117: -0.4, 0.43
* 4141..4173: -0.8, 0.17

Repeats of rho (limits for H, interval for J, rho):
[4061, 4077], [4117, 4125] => 6.08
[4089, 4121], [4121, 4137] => 7.53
